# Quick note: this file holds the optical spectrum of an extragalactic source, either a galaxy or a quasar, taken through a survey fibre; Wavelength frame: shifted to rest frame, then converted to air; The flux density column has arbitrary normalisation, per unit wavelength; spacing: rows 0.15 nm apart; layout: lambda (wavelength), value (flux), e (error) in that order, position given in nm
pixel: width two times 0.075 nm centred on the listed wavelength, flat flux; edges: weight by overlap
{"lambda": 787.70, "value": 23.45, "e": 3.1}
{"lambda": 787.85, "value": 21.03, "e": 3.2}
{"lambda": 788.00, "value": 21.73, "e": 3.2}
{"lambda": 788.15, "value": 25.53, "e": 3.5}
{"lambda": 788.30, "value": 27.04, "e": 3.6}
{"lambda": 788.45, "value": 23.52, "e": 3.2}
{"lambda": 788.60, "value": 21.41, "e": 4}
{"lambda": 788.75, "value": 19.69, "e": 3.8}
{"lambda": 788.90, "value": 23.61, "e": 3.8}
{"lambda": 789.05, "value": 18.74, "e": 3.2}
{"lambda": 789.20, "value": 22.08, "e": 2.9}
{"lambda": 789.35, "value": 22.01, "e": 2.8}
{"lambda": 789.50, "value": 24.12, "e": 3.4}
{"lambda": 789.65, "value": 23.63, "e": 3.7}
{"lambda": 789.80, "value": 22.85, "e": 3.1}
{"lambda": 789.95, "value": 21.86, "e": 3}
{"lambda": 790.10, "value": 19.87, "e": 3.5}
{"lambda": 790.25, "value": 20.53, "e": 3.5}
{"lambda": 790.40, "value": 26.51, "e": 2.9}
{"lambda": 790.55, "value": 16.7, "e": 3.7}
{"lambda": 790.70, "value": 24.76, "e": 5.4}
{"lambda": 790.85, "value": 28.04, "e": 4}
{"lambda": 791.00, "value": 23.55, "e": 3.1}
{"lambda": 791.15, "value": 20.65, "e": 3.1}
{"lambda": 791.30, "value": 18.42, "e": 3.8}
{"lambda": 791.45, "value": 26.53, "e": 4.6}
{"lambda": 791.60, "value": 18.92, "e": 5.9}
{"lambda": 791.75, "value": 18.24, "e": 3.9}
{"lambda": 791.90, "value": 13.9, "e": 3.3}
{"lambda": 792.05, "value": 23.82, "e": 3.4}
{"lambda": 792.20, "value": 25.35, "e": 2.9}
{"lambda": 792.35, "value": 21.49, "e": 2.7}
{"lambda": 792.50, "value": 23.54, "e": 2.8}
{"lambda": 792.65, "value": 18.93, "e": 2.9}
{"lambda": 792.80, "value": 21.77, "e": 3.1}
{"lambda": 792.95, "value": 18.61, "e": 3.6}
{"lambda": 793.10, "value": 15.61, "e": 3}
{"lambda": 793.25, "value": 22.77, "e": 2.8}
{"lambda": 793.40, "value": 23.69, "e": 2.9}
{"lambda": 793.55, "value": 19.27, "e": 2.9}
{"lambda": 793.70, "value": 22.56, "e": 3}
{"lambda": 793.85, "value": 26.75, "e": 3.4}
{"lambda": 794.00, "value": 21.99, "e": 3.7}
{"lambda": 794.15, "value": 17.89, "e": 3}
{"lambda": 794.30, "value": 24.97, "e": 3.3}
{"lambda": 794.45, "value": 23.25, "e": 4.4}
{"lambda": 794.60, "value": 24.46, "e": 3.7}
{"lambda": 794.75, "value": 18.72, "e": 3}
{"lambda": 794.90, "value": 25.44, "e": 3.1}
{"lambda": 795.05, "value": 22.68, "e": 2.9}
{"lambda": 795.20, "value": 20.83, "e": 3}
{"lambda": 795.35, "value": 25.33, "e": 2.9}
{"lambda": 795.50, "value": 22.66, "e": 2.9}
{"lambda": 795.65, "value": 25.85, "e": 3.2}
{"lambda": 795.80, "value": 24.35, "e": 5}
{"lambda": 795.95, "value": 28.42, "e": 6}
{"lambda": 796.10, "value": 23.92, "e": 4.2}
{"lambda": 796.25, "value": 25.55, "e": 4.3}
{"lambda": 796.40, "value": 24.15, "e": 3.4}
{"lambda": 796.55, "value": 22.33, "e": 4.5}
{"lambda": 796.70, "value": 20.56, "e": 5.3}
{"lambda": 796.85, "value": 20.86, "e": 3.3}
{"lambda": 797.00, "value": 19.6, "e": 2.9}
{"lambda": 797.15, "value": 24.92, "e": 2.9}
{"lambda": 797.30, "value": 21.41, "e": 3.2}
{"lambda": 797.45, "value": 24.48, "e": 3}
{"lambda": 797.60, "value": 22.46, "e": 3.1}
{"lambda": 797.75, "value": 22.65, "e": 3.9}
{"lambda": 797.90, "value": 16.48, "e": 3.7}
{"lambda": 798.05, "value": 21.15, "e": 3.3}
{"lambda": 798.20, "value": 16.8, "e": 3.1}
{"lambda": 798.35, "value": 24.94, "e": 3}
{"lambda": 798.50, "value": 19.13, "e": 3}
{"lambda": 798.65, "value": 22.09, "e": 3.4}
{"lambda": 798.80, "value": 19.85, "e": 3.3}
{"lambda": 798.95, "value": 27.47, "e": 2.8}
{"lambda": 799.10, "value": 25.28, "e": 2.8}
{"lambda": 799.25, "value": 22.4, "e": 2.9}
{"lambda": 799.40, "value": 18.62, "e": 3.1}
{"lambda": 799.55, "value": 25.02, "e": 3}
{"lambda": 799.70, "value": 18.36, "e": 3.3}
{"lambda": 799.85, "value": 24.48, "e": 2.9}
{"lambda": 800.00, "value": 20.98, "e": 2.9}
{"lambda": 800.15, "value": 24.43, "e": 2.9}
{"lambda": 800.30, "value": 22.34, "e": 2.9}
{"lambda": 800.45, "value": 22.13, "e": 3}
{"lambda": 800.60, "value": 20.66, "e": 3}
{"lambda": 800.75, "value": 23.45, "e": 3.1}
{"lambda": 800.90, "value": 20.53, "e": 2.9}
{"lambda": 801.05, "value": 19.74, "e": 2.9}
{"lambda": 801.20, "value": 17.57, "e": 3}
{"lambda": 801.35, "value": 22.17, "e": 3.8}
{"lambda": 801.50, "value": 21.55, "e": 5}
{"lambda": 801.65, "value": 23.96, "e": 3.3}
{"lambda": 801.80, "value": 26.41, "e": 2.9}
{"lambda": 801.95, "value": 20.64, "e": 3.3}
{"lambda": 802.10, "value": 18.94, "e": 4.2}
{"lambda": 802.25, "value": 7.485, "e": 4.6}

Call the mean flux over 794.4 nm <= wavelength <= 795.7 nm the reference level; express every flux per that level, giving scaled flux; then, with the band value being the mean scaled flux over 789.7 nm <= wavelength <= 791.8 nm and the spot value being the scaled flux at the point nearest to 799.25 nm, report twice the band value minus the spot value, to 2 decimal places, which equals 0.93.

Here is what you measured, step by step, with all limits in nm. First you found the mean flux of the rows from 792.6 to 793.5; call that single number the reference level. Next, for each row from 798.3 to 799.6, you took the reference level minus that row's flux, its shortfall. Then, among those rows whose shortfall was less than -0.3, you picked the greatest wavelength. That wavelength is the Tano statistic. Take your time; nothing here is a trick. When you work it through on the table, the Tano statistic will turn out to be 799.55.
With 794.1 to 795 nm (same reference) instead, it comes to 794.90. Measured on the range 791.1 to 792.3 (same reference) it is 792.20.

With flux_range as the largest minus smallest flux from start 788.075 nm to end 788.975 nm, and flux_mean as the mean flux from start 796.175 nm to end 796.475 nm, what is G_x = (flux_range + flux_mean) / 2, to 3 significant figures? 16.1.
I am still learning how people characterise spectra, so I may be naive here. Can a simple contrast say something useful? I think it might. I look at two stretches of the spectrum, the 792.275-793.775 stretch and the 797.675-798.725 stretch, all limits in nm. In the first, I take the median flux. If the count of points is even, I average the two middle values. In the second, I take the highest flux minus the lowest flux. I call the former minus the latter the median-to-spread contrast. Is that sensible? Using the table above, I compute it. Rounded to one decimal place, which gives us 13.2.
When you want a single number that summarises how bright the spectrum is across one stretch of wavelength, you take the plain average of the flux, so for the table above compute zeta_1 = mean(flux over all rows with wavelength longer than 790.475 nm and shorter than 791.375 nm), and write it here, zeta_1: 22.0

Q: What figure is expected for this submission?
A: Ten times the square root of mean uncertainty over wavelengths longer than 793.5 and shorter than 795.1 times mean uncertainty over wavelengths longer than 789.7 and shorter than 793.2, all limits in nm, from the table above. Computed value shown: 34.2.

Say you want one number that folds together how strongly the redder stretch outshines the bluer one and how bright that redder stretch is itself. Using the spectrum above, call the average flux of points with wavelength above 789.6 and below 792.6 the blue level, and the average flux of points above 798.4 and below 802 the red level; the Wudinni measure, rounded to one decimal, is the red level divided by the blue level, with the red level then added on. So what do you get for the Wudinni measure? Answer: 23.1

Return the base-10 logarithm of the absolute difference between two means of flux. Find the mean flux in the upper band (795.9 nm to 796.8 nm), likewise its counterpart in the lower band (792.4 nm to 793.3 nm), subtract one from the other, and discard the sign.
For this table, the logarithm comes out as 0.6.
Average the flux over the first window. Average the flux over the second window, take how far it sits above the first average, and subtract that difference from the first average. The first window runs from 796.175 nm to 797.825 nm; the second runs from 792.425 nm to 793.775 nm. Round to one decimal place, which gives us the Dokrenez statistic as 24.5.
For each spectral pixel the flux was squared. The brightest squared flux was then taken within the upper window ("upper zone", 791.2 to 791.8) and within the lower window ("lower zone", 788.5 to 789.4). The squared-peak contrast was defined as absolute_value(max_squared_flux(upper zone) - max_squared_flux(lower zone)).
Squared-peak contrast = 146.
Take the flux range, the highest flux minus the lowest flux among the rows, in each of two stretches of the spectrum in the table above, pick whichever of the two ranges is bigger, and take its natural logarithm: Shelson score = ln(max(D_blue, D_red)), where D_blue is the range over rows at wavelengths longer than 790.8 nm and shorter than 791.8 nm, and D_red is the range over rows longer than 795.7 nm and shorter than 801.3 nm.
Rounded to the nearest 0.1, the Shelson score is 2.5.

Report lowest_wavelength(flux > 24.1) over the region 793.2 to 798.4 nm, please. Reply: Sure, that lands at 793.85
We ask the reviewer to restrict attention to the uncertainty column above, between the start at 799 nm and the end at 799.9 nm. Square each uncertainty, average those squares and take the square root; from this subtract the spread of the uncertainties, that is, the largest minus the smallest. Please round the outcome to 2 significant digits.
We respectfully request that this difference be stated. 2.5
